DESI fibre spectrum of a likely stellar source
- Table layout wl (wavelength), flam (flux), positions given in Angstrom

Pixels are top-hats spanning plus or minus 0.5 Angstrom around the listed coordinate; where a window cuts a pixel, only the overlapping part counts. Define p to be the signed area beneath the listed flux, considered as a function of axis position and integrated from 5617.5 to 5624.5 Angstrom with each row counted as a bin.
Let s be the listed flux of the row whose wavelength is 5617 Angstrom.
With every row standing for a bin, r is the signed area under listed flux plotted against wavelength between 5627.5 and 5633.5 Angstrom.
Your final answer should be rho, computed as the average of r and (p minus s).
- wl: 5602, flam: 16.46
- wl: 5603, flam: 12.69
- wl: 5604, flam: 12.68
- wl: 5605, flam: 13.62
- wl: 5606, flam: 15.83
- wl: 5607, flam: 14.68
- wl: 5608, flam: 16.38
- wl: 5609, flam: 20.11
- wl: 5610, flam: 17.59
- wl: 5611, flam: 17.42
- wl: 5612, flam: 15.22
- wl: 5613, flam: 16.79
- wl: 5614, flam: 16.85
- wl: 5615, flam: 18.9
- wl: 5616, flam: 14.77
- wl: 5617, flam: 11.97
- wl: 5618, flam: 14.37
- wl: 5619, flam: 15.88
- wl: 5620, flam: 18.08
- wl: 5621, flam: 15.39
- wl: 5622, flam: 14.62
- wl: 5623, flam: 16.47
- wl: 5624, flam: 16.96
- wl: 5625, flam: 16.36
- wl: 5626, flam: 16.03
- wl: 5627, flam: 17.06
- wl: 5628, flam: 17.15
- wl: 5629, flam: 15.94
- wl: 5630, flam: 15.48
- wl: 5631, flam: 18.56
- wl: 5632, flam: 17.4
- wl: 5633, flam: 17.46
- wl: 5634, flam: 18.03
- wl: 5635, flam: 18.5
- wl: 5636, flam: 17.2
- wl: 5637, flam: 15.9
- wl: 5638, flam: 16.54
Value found 101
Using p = 112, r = 102.0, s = 11.97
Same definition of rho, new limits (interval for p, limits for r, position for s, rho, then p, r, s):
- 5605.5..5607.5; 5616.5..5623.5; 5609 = 59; 31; 106.8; 20.11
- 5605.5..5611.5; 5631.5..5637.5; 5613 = 95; 102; 104.5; 16.79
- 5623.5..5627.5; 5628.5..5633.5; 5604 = 69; 66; 84.8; 12.68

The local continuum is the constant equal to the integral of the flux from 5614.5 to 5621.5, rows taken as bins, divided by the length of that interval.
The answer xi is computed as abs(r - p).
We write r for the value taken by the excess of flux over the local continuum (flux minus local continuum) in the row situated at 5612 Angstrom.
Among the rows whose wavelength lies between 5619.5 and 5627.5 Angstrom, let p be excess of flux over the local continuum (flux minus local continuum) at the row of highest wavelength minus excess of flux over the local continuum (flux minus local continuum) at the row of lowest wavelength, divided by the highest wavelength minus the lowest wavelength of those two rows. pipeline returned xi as 0.3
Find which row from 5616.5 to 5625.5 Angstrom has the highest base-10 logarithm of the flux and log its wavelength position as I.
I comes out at 5620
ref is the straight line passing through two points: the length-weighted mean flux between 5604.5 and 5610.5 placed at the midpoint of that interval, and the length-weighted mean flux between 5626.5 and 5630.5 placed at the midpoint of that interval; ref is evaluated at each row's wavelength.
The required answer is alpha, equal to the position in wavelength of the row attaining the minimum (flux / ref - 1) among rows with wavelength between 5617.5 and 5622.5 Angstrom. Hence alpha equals 5618 Angstrom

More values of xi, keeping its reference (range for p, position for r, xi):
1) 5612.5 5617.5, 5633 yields 3.0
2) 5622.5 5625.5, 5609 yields 4.5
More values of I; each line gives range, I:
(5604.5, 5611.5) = 5609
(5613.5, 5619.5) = 5615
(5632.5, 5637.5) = 5635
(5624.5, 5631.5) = 5631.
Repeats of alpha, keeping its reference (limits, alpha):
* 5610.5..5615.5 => 5612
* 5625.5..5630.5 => 5630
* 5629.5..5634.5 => 5630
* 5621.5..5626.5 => 5622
